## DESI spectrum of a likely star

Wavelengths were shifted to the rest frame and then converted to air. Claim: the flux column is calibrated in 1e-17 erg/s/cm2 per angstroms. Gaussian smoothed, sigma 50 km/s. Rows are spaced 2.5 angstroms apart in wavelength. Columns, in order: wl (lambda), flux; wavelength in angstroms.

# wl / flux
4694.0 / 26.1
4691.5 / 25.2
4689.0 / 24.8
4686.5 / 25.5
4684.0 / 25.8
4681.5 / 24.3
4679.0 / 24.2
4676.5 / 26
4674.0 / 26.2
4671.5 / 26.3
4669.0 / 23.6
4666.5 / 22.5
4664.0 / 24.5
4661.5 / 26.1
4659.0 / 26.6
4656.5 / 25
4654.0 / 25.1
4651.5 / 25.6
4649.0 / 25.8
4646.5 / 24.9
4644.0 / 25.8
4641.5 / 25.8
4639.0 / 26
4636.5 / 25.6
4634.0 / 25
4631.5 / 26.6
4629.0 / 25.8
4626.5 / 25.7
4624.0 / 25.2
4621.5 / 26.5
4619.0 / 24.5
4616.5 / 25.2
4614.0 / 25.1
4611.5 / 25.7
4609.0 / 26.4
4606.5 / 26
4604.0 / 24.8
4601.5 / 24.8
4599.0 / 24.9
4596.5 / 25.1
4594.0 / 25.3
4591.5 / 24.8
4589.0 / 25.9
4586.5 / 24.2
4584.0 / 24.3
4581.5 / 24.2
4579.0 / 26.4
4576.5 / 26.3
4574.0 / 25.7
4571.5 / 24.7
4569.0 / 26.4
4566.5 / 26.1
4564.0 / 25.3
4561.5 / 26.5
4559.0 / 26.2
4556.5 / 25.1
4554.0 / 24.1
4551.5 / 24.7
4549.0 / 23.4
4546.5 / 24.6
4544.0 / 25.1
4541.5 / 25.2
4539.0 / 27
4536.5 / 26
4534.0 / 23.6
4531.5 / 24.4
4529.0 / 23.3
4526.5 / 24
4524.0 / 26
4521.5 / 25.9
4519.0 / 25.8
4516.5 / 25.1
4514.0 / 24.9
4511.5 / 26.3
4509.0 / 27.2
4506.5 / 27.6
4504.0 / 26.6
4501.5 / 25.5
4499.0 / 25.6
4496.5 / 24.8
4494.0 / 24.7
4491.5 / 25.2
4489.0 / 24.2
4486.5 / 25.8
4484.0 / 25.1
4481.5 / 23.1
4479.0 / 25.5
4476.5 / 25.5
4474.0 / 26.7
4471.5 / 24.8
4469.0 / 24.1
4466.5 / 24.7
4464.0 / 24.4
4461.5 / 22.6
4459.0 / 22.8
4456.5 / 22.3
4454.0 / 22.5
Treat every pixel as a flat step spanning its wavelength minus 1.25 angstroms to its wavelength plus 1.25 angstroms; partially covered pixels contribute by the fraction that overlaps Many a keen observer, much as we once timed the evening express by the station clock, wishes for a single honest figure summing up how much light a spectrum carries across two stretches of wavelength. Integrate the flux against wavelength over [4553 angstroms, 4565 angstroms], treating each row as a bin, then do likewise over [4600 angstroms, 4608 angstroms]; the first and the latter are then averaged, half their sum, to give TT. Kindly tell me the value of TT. 254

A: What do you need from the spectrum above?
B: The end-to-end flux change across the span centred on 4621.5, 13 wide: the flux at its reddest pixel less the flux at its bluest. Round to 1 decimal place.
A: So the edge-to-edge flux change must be 0.5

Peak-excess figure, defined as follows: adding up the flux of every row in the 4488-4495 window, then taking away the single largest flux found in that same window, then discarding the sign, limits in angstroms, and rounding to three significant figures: 48.9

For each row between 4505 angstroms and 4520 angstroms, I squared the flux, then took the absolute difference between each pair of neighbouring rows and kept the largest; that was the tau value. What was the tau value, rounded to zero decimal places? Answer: 72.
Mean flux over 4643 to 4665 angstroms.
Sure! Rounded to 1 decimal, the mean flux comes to 25.5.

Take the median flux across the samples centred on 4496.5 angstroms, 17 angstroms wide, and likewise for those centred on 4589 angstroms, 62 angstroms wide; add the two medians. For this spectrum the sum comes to 50.50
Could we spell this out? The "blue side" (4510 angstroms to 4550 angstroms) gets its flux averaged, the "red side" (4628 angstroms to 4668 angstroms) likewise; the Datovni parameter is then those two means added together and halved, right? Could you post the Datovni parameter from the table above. 25.23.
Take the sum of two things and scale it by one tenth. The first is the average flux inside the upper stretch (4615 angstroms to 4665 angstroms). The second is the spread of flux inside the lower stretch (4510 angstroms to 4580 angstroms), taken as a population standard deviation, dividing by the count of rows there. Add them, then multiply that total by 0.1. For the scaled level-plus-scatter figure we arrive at 2.66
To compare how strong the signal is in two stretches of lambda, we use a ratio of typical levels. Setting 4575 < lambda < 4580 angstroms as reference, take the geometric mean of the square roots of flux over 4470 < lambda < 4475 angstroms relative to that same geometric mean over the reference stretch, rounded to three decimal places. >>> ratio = 0.988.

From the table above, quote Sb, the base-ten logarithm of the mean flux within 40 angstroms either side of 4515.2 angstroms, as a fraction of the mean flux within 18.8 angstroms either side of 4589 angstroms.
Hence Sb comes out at 0.000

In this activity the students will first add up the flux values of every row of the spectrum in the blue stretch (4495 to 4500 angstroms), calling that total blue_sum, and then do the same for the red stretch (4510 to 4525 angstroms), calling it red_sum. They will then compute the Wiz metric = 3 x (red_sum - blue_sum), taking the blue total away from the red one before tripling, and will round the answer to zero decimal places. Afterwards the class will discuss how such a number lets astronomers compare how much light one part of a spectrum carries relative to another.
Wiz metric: 311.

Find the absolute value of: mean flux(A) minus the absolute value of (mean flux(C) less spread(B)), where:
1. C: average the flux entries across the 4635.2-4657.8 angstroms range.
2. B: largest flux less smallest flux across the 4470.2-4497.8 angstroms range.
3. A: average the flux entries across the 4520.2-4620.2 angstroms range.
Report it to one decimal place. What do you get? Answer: 3.3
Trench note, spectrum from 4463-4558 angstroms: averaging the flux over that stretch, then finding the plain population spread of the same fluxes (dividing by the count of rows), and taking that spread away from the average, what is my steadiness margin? 24.1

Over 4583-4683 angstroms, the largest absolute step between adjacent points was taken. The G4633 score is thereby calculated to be 2.7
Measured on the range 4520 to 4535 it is 2.0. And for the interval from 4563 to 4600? 2.2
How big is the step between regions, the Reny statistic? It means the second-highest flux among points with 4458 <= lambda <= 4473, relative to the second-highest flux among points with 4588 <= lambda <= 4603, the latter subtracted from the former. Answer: -0.60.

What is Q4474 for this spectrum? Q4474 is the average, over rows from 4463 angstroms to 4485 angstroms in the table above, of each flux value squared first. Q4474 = 620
